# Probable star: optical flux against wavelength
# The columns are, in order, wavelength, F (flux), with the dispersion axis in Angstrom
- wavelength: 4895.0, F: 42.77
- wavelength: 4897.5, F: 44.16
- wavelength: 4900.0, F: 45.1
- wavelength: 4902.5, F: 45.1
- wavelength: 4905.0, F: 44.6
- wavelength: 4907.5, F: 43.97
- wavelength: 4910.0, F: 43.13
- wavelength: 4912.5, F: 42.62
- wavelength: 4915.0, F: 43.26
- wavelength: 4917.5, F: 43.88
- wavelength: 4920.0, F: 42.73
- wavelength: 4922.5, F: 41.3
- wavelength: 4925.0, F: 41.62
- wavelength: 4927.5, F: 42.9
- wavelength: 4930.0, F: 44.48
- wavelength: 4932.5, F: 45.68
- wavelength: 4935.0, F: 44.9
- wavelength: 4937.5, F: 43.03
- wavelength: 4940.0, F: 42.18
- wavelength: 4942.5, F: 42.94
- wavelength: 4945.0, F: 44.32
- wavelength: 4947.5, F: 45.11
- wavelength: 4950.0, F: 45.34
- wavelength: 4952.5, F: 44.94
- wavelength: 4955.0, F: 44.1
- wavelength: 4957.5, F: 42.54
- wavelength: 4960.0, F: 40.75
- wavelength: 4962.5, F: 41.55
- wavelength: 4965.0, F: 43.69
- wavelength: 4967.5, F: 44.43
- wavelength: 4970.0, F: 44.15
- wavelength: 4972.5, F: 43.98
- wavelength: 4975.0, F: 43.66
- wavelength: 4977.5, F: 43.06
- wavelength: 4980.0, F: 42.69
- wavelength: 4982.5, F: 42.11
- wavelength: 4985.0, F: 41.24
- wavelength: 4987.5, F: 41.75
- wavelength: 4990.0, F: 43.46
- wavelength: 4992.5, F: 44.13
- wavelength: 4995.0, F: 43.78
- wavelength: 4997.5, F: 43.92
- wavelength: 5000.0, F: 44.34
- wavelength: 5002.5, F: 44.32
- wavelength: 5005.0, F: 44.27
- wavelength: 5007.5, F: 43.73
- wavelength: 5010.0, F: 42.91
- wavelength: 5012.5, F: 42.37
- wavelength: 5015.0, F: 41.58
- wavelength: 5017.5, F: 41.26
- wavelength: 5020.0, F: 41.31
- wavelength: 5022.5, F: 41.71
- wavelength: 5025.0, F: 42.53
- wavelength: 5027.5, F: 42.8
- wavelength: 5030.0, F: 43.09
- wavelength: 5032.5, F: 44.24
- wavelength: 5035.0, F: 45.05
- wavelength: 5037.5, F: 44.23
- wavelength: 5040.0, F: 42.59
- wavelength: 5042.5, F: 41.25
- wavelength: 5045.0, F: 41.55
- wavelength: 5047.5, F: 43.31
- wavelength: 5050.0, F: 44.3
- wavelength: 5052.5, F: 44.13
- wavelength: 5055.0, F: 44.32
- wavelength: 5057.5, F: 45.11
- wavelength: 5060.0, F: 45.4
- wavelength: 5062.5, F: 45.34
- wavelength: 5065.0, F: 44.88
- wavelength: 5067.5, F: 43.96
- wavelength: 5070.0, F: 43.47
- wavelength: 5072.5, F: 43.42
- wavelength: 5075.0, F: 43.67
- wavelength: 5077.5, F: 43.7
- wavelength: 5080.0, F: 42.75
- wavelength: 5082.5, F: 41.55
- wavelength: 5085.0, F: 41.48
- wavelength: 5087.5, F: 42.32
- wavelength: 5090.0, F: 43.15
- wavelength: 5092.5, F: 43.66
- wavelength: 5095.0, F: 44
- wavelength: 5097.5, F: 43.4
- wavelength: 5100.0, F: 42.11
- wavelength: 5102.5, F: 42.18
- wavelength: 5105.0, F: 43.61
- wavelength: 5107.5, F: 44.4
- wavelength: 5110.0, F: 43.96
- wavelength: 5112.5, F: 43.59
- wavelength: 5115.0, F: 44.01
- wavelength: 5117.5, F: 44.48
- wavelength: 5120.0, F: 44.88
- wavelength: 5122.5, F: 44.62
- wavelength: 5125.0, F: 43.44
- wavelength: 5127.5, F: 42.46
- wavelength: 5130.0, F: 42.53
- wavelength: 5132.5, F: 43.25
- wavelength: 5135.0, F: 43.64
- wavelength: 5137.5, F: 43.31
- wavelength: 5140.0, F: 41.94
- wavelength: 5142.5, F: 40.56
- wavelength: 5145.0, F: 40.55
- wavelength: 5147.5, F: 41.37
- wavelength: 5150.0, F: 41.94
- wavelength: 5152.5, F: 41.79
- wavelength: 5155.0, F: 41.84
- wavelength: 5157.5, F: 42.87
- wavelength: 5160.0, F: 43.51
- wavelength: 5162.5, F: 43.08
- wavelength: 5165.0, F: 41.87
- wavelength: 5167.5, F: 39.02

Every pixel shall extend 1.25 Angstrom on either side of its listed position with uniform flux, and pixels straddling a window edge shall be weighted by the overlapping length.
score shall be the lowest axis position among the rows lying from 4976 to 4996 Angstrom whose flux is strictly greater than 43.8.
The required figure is 4992.5 Angstrom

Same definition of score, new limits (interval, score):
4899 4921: 4900.0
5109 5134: 5110.0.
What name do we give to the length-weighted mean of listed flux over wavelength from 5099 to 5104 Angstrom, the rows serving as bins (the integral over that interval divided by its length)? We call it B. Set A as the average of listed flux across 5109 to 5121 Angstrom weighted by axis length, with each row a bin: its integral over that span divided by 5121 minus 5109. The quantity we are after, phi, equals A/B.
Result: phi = 1.05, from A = 44.2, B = 42.2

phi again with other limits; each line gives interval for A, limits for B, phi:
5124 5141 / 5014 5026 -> 1.03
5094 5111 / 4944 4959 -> 0.98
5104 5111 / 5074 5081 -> 1.01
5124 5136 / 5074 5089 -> 1.01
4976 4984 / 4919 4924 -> 1.02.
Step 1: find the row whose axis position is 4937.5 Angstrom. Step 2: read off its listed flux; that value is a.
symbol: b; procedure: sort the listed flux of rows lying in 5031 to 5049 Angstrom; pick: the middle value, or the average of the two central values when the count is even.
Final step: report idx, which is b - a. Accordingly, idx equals 0.28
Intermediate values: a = 43.03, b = 43.3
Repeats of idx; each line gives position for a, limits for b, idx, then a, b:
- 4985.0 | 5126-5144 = 1.29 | 41.24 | 42.5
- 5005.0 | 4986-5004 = -0.35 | 44.27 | 43.9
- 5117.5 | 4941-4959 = -0.16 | 44.48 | 44.3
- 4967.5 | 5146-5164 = -2.49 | 44.43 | 41.9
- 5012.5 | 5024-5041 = 0.72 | 42.37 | 43.1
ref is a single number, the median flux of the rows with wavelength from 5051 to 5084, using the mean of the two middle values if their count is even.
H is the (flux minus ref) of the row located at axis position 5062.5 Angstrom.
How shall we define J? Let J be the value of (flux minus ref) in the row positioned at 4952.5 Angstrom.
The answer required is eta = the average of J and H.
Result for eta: 1.2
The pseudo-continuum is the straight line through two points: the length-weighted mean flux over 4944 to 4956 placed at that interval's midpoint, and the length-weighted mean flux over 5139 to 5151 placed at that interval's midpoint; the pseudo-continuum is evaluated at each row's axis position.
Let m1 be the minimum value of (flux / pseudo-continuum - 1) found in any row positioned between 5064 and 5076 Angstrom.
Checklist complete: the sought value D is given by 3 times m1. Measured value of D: 0.06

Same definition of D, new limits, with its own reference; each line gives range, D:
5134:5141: 0.04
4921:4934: -0.26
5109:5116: 0.13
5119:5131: 0.06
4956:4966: -0.26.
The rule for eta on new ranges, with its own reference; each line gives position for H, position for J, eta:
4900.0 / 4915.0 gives 0.2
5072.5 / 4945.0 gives -0.1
